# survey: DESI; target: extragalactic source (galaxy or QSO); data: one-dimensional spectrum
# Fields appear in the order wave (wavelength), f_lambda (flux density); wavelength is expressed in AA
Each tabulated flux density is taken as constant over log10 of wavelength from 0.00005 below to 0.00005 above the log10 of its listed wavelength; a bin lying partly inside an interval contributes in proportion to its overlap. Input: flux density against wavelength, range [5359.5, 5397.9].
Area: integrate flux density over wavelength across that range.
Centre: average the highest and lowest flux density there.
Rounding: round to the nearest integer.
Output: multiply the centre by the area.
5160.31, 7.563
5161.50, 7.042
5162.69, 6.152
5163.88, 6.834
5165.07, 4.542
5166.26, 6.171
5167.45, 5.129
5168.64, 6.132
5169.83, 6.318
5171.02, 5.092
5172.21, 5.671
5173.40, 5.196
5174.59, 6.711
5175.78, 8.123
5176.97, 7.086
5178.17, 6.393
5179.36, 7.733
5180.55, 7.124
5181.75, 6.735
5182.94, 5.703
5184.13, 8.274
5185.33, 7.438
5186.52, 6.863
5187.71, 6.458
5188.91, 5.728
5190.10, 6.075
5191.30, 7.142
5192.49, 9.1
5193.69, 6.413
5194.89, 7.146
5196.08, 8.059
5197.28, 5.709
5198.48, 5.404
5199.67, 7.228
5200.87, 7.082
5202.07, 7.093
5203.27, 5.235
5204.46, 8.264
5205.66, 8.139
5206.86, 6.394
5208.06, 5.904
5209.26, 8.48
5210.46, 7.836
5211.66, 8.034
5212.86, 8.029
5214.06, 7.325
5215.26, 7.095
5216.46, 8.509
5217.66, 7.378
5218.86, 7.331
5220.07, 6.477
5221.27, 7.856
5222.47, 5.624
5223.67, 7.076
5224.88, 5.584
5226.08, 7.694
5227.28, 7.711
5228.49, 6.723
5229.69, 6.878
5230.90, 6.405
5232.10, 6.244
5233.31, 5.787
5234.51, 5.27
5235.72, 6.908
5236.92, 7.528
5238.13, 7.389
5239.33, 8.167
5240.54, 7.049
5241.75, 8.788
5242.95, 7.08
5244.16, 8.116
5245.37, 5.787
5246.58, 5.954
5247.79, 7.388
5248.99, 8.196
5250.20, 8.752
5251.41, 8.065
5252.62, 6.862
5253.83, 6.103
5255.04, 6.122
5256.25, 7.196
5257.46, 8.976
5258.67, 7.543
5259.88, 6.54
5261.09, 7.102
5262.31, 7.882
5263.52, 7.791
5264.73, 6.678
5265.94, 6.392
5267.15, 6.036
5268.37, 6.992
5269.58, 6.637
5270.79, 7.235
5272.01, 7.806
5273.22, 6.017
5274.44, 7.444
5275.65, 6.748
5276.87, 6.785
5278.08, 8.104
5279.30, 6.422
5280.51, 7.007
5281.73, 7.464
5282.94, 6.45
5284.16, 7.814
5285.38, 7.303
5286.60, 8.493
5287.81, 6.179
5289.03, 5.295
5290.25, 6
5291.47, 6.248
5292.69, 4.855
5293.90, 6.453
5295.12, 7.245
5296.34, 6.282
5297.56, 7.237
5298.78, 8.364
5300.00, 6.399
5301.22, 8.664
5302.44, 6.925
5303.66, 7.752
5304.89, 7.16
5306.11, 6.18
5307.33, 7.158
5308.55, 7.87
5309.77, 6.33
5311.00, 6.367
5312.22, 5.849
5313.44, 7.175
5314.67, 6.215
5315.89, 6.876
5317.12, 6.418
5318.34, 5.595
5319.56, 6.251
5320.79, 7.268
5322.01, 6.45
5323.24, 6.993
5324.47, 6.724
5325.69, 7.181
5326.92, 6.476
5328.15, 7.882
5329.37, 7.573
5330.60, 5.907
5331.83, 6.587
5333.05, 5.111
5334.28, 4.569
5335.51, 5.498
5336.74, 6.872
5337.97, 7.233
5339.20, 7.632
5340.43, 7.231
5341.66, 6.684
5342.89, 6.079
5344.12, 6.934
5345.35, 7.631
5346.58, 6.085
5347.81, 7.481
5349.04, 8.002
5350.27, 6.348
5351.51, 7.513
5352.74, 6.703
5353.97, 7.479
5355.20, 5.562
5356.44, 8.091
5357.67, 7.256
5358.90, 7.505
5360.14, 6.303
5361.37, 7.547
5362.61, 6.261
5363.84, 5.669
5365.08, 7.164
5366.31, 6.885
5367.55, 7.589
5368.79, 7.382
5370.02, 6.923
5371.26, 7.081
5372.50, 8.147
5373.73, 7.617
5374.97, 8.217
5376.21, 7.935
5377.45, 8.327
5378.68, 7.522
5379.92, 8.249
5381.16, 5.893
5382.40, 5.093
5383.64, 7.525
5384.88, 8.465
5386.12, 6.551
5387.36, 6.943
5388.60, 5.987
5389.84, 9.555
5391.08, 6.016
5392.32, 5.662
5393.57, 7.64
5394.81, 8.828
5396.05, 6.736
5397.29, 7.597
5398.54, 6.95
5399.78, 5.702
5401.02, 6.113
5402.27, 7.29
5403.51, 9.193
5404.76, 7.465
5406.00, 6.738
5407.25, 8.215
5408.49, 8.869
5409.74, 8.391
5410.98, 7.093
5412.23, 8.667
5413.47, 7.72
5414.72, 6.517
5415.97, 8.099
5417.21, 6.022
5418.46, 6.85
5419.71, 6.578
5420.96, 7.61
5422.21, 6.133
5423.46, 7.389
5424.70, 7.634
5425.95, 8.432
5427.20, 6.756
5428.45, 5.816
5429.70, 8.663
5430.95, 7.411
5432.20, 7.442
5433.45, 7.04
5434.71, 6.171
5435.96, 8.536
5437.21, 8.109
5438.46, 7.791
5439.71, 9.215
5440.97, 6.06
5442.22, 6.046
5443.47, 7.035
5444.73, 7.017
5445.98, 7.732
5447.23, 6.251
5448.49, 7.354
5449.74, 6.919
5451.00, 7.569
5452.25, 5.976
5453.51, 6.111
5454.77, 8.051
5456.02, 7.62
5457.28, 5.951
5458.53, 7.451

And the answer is 2026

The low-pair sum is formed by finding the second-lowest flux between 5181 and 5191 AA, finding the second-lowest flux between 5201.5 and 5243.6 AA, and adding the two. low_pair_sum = 11.0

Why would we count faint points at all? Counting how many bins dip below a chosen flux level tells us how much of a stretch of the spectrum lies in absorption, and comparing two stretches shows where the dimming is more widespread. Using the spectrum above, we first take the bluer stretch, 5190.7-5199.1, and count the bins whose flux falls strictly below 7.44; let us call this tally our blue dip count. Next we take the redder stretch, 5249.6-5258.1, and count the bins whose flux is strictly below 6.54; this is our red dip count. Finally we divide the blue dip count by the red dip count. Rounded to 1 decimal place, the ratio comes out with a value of 2.5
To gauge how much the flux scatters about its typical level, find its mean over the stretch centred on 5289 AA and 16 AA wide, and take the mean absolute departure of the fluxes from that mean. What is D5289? 0.802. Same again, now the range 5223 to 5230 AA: 0.549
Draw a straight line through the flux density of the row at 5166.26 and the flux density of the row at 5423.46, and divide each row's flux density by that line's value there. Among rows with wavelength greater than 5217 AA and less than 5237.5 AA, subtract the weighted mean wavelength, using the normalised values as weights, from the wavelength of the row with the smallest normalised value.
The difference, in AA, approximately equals 7.4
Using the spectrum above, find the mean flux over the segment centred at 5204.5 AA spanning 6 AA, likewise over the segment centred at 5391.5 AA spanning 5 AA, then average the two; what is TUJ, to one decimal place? 7.1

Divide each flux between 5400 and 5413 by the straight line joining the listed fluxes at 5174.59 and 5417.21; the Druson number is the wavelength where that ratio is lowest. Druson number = 5401.02 AA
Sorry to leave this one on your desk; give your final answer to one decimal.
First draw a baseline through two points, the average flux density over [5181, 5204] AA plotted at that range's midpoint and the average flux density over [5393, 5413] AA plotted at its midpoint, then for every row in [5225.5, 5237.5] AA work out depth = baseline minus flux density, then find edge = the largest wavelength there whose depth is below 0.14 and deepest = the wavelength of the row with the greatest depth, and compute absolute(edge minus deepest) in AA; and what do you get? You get 2.4 AA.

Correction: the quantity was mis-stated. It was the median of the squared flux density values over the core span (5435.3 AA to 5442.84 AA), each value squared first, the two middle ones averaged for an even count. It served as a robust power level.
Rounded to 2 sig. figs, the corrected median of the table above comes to 63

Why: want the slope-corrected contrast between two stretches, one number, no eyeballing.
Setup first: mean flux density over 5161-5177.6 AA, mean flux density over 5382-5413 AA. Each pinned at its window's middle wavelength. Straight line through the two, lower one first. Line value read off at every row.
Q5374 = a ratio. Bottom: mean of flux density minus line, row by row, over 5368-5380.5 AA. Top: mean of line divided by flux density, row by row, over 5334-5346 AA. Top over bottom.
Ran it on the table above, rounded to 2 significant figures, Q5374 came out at 2.1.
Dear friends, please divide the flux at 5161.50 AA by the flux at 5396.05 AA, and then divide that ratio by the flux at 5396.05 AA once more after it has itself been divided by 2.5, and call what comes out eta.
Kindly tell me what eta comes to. 0.39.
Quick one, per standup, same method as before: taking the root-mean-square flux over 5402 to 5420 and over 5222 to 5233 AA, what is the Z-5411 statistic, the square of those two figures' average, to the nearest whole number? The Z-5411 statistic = 51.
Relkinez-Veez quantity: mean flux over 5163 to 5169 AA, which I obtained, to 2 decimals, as 5.76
